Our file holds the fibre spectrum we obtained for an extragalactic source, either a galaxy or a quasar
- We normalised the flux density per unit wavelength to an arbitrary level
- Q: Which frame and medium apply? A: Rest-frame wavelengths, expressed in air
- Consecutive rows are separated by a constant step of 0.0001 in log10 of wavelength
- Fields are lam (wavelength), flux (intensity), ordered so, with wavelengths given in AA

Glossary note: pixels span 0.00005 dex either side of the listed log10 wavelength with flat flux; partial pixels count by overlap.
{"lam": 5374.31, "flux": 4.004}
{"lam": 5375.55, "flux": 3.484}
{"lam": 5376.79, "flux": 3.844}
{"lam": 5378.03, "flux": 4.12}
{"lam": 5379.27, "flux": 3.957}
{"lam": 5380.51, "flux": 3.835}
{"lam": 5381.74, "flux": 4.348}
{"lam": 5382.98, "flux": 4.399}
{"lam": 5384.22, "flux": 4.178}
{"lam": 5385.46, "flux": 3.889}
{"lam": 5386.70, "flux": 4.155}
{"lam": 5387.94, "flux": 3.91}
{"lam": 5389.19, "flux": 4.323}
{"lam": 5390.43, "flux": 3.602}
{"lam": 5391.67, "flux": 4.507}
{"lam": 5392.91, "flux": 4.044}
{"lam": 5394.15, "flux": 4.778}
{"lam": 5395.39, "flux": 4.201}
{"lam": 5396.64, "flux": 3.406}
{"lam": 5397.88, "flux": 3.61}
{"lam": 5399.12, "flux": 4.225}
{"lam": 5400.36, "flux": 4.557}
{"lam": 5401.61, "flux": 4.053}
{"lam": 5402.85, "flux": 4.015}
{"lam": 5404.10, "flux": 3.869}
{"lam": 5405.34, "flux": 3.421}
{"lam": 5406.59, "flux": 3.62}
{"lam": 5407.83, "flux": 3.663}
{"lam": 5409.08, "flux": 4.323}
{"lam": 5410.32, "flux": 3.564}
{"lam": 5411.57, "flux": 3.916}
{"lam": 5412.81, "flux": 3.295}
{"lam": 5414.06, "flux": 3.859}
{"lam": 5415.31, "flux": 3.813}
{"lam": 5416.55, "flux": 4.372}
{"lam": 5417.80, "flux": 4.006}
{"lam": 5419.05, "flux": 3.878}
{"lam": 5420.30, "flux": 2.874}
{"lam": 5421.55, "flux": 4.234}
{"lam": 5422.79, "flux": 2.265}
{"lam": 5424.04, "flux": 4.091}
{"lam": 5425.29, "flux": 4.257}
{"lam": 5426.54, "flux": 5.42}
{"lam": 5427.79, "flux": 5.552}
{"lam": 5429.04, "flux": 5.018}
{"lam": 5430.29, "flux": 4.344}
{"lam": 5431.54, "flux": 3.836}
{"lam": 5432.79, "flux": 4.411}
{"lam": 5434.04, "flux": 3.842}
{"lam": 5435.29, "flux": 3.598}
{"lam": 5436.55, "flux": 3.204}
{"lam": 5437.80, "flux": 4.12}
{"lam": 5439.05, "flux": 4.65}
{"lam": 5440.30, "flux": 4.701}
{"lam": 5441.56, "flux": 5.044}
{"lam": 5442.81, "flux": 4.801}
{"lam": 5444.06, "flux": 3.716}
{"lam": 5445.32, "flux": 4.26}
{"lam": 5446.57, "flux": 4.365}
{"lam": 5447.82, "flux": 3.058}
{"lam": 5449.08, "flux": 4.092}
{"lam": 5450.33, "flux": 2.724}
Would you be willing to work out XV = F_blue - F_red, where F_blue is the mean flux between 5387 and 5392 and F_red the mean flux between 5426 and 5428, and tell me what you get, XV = -1.4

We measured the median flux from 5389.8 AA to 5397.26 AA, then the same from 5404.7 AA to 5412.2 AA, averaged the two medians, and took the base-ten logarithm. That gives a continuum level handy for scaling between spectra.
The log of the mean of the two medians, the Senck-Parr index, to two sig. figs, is 0.59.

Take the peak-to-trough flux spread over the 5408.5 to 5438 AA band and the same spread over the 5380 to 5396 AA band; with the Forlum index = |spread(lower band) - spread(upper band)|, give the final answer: 2.1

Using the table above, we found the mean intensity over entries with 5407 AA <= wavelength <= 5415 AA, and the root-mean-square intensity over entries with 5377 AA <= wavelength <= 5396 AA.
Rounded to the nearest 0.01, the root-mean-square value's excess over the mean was 0.39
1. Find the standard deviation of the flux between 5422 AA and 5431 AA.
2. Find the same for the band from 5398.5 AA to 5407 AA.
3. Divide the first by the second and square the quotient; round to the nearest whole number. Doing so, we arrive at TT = 9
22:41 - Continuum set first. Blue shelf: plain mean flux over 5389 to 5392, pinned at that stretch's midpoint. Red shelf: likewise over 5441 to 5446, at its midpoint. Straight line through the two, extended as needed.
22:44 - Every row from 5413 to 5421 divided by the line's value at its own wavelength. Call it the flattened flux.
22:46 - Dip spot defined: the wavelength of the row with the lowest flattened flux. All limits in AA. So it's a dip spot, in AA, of 5420.30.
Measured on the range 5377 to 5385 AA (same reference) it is 5380.51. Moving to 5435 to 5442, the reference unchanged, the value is 5436.55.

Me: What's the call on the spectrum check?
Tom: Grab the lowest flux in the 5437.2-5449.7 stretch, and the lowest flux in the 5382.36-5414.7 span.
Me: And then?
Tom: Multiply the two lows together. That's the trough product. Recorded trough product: 10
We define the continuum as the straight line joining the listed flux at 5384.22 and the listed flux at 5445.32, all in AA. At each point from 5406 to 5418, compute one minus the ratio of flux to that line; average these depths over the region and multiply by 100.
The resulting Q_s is 9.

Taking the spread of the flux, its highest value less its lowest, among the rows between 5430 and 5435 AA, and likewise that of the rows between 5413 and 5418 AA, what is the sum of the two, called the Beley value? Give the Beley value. 1.1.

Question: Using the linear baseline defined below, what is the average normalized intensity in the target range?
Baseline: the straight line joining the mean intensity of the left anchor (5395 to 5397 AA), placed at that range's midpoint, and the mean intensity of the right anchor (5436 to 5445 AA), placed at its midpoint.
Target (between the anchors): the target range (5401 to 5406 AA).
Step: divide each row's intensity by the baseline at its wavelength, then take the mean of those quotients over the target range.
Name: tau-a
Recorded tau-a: 0.99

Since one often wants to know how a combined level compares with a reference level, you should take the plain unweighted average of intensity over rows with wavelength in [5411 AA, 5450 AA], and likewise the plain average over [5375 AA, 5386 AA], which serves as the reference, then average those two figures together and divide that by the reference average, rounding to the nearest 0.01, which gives 1.01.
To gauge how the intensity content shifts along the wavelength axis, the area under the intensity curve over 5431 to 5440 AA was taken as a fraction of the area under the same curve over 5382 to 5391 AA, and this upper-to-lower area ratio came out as 0.98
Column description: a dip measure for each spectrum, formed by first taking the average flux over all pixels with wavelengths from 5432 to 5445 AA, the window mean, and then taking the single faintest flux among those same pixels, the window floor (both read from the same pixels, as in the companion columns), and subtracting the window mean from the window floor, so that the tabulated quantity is -1.00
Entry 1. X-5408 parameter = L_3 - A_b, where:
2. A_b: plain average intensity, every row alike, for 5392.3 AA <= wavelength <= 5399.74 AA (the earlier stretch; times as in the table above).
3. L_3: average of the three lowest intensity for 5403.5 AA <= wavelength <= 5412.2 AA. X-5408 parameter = -0.51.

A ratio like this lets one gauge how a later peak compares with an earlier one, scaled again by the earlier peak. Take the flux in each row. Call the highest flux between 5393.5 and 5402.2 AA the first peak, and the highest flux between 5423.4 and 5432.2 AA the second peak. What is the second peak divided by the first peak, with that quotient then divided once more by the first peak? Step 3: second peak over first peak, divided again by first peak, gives 0.243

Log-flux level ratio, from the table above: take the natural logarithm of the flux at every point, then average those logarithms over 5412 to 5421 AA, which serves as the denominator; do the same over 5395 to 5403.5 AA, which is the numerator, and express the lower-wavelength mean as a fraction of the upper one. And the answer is 1.06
